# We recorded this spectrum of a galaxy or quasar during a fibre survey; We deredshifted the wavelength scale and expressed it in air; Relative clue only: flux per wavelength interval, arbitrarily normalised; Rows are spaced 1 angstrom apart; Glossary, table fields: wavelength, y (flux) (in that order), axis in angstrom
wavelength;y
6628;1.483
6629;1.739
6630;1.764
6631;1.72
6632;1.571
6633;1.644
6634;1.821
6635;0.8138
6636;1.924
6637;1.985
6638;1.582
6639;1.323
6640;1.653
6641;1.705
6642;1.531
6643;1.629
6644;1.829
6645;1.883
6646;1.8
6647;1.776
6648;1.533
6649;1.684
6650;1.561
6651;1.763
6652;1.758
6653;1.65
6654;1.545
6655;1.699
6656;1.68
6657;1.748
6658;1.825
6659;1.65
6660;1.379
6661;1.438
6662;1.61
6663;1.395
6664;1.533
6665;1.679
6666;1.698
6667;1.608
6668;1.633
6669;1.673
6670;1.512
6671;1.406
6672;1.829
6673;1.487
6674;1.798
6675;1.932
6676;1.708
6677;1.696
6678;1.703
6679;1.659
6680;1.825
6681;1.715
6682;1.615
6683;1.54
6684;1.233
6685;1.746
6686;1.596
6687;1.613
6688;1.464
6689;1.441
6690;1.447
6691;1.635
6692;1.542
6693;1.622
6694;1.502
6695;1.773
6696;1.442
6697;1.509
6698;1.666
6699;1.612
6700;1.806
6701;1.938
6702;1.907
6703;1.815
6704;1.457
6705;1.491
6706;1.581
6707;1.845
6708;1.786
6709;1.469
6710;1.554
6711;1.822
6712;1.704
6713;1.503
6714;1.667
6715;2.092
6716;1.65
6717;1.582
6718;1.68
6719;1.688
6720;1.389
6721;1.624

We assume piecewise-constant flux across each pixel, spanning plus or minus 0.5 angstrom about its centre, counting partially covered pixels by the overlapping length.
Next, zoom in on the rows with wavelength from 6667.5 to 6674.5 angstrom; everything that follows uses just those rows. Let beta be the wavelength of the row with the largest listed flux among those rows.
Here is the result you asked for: 6672 angstrom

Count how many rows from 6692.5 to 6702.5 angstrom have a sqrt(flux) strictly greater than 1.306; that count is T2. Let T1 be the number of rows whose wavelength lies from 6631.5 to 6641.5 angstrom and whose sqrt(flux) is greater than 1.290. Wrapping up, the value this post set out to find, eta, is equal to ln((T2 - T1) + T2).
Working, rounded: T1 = 4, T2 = 4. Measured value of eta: 1.4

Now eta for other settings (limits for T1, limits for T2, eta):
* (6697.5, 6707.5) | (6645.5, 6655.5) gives 0.7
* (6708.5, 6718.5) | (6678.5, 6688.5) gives 0.0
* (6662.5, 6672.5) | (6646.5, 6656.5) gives 0.7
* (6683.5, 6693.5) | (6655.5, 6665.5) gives 1.1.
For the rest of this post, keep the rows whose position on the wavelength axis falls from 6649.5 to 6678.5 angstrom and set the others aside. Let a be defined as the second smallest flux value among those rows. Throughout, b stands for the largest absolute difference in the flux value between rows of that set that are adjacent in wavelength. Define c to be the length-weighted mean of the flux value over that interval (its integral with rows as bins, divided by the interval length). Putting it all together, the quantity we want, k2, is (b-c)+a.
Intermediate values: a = 1.395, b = 0.42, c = 1.64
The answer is 0.18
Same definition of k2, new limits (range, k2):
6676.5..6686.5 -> 0.42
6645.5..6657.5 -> 0.10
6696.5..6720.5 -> 0.22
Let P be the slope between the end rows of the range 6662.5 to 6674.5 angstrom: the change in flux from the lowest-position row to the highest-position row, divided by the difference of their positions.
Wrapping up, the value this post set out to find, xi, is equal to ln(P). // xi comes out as -3.3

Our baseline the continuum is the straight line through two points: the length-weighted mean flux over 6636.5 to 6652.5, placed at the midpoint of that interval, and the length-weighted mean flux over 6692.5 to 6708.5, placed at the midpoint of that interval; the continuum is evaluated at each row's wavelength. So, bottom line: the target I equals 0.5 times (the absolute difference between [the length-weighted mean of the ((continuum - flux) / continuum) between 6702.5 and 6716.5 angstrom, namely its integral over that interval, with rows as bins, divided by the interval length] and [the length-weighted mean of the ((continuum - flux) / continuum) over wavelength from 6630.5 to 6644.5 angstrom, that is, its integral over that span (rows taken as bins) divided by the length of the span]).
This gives 0.021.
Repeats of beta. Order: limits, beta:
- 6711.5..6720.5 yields 6715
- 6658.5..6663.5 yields 6659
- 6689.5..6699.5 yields 6695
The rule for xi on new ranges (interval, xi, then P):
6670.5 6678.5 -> -3.2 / 0.042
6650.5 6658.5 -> -4.7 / 0.009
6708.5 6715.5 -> -2.3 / 0.104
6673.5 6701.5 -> -5.3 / 0.005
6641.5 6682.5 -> -6.2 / 0.002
